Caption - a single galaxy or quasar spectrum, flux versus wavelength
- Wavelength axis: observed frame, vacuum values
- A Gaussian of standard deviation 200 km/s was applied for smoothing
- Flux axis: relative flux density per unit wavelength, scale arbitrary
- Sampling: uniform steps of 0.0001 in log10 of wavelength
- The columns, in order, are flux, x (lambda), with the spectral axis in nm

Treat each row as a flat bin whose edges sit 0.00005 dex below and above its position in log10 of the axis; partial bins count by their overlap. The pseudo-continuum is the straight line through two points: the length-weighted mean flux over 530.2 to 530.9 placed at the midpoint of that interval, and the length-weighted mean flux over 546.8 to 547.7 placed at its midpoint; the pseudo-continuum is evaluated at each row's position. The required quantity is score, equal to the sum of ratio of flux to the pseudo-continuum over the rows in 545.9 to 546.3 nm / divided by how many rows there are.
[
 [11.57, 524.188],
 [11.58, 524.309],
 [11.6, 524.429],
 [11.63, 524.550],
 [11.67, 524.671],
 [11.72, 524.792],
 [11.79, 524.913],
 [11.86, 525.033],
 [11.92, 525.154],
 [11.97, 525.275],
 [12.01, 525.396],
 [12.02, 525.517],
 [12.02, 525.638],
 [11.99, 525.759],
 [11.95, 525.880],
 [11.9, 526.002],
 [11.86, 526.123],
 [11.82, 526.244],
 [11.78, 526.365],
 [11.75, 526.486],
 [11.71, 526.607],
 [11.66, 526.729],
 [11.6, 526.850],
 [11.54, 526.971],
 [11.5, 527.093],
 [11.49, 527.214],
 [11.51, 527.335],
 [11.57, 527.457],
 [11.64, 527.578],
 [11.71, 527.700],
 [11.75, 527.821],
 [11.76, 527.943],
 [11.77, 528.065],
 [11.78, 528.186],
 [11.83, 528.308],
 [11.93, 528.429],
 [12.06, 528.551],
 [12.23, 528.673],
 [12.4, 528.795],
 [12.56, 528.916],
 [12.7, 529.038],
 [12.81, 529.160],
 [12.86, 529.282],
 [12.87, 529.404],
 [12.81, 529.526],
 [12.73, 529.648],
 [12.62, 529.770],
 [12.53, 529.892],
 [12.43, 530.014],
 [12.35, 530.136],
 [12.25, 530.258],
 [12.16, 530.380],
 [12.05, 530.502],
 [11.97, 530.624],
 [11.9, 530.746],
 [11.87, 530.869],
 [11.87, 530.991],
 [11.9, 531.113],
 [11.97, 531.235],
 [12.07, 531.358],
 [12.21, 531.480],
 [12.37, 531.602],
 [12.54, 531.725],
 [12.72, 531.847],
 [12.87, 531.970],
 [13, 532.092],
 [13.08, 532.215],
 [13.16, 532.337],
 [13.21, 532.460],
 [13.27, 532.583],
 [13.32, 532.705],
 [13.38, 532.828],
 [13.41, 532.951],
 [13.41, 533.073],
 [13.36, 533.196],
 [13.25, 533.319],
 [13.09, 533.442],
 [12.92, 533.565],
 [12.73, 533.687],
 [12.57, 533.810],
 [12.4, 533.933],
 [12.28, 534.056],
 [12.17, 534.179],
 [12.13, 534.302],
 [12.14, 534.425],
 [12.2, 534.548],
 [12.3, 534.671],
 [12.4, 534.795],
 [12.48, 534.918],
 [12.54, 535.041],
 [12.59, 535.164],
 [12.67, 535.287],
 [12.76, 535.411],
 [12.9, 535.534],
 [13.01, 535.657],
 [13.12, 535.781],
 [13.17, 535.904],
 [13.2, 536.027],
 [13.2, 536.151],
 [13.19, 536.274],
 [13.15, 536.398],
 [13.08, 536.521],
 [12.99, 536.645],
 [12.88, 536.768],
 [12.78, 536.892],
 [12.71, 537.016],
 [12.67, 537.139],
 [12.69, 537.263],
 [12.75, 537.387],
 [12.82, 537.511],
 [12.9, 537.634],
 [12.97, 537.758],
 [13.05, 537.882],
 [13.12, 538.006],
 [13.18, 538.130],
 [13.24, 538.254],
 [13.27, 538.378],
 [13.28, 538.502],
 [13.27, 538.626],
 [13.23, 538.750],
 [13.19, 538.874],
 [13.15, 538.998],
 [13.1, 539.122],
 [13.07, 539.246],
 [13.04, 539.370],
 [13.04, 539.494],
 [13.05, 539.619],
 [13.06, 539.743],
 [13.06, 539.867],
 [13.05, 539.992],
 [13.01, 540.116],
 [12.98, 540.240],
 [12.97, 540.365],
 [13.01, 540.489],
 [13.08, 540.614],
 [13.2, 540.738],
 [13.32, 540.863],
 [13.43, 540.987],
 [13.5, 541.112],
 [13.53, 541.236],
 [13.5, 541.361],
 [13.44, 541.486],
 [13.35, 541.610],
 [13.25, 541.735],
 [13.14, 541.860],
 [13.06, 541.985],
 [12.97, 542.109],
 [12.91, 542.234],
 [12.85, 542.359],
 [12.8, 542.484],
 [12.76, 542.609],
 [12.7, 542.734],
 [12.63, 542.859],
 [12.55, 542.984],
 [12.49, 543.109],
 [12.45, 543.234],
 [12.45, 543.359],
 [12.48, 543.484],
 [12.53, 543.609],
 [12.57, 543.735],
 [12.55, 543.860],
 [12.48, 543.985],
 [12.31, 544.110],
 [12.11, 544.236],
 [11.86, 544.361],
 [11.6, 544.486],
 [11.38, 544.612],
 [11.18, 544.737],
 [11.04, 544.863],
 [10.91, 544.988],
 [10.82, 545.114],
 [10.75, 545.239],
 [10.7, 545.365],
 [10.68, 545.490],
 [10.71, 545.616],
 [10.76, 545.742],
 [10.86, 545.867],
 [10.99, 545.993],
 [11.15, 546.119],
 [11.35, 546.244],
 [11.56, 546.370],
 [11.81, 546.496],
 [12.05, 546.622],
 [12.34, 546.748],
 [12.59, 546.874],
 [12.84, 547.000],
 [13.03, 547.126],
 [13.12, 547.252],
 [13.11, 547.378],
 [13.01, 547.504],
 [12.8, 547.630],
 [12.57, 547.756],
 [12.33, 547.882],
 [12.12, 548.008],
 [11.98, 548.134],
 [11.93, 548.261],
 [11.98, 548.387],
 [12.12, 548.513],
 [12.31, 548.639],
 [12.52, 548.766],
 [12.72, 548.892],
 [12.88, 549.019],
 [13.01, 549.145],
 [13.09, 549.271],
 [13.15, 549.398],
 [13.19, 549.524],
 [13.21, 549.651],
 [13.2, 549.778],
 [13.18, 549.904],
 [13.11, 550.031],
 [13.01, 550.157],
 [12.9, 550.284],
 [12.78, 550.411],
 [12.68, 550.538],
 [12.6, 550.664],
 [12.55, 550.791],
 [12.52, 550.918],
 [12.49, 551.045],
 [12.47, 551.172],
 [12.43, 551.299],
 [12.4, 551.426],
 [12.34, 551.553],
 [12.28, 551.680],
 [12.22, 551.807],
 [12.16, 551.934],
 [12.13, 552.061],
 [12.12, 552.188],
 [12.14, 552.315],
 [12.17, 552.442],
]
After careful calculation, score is 0.87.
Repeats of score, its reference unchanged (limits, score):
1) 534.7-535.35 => 1.02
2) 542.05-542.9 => 1.01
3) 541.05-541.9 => 1.06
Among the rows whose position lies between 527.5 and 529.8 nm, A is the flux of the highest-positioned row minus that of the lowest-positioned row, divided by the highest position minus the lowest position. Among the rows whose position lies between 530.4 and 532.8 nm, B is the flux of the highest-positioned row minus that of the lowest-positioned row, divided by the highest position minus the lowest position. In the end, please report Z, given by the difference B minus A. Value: 0.1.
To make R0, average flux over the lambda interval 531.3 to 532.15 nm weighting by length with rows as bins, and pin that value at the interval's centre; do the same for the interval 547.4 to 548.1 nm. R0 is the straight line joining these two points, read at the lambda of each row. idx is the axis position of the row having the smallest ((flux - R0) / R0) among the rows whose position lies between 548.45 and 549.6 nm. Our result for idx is 548.513 nm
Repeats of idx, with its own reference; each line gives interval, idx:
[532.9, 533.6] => 533.565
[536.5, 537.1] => 537.016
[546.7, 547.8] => 546.748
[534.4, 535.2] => 534.425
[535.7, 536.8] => 536.768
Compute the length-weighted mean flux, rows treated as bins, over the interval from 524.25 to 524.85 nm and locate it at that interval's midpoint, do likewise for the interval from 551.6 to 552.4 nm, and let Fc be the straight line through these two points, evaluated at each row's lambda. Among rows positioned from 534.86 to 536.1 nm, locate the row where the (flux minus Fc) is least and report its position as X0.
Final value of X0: 534.918 nm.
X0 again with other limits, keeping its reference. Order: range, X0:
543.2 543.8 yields 543.359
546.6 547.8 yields 546.622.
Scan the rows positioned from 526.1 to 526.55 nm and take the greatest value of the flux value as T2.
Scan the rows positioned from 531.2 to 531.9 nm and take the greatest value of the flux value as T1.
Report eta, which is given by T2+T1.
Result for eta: 24.6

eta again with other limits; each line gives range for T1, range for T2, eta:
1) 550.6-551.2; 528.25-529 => 25.2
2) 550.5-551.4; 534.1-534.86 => 25.1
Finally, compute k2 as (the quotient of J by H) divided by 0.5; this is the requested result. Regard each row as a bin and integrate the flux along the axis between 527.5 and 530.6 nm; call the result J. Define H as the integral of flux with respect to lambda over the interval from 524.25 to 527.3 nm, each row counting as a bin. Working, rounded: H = 35.9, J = 38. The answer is 2.12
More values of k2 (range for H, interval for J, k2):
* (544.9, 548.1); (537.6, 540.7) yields 2.15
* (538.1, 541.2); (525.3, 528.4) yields 1.79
